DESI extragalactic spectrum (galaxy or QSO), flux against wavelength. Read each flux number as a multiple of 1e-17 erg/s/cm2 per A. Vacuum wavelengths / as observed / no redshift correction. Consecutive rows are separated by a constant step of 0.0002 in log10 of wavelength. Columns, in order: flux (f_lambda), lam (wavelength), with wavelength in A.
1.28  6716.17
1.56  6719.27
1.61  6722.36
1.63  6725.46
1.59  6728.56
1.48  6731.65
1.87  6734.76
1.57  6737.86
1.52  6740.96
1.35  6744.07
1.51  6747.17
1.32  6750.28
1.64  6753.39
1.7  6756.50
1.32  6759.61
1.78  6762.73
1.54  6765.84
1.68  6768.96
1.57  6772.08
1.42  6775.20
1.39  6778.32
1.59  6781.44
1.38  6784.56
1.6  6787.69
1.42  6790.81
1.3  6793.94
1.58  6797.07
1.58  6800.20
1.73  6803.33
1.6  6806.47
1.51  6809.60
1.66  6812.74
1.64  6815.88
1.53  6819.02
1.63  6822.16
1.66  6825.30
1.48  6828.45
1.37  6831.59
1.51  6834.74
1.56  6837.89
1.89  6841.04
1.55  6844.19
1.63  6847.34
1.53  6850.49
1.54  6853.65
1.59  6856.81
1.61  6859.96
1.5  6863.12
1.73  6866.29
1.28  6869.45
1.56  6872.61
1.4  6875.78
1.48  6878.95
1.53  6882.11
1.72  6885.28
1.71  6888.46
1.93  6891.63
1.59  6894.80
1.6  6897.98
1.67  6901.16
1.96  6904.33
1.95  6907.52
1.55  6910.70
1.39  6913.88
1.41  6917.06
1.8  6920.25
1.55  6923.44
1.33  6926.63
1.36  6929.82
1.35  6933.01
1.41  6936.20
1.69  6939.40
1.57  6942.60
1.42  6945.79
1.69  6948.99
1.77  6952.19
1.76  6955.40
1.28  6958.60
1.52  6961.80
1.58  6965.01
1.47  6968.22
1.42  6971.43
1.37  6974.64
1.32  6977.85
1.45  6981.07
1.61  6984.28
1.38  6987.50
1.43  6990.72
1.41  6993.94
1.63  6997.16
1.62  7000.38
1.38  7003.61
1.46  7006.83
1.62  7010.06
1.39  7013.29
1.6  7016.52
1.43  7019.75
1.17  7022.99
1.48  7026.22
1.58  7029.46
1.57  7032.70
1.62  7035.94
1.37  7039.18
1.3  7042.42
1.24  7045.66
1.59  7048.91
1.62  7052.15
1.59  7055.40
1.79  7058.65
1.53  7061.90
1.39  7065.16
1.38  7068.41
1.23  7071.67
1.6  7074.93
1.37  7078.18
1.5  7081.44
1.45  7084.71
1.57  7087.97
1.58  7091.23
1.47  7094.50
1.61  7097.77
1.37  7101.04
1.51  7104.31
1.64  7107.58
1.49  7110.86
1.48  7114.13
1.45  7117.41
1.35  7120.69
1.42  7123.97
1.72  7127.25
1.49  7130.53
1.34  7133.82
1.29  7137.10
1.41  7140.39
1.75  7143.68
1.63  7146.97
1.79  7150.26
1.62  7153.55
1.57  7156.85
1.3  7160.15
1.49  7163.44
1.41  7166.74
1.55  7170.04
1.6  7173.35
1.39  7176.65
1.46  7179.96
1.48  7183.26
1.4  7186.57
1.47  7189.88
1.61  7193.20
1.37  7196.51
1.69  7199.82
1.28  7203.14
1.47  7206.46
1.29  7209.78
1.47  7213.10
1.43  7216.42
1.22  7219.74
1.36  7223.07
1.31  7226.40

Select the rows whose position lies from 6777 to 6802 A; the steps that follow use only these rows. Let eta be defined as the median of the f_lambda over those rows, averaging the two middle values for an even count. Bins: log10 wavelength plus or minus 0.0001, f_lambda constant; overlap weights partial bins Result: 1.50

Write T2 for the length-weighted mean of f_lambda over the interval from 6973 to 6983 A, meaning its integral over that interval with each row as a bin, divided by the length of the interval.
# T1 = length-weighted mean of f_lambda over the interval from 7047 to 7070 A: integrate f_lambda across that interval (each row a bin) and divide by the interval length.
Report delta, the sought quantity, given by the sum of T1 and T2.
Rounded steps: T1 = 1.55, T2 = 1.39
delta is 2.9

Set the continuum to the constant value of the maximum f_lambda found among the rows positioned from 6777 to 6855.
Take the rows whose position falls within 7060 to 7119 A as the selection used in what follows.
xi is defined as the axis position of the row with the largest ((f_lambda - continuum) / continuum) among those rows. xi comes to 7107.58 A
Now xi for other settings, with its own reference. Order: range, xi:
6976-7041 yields 6997.16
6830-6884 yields 6841.04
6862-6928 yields 6904.33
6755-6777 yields 6762.73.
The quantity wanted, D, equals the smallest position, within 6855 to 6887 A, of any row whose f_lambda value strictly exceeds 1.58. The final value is 6856.81 A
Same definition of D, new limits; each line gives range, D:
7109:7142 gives 7127.25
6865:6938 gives 6866.29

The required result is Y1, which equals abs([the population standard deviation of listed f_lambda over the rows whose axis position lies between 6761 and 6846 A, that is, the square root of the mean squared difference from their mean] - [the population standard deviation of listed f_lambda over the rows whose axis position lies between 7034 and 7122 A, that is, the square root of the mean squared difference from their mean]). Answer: 0.001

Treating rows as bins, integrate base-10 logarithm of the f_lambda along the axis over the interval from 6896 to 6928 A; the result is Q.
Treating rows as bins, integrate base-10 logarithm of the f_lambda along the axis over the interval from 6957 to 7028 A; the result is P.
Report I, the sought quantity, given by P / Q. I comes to 1.7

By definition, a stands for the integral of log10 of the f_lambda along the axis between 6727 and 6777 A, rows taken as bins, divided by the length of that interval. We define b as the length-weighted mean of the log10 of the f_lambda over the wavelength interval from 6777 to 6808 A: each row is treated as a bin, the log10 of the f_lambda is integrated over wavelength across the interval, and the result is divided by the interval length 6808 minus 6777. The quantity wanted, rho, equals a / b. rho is 1.05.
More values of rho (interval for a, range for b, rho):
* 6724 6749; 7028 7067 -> 1.08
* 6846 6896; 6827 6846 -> 1.03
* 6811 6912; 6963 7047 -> 1.26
